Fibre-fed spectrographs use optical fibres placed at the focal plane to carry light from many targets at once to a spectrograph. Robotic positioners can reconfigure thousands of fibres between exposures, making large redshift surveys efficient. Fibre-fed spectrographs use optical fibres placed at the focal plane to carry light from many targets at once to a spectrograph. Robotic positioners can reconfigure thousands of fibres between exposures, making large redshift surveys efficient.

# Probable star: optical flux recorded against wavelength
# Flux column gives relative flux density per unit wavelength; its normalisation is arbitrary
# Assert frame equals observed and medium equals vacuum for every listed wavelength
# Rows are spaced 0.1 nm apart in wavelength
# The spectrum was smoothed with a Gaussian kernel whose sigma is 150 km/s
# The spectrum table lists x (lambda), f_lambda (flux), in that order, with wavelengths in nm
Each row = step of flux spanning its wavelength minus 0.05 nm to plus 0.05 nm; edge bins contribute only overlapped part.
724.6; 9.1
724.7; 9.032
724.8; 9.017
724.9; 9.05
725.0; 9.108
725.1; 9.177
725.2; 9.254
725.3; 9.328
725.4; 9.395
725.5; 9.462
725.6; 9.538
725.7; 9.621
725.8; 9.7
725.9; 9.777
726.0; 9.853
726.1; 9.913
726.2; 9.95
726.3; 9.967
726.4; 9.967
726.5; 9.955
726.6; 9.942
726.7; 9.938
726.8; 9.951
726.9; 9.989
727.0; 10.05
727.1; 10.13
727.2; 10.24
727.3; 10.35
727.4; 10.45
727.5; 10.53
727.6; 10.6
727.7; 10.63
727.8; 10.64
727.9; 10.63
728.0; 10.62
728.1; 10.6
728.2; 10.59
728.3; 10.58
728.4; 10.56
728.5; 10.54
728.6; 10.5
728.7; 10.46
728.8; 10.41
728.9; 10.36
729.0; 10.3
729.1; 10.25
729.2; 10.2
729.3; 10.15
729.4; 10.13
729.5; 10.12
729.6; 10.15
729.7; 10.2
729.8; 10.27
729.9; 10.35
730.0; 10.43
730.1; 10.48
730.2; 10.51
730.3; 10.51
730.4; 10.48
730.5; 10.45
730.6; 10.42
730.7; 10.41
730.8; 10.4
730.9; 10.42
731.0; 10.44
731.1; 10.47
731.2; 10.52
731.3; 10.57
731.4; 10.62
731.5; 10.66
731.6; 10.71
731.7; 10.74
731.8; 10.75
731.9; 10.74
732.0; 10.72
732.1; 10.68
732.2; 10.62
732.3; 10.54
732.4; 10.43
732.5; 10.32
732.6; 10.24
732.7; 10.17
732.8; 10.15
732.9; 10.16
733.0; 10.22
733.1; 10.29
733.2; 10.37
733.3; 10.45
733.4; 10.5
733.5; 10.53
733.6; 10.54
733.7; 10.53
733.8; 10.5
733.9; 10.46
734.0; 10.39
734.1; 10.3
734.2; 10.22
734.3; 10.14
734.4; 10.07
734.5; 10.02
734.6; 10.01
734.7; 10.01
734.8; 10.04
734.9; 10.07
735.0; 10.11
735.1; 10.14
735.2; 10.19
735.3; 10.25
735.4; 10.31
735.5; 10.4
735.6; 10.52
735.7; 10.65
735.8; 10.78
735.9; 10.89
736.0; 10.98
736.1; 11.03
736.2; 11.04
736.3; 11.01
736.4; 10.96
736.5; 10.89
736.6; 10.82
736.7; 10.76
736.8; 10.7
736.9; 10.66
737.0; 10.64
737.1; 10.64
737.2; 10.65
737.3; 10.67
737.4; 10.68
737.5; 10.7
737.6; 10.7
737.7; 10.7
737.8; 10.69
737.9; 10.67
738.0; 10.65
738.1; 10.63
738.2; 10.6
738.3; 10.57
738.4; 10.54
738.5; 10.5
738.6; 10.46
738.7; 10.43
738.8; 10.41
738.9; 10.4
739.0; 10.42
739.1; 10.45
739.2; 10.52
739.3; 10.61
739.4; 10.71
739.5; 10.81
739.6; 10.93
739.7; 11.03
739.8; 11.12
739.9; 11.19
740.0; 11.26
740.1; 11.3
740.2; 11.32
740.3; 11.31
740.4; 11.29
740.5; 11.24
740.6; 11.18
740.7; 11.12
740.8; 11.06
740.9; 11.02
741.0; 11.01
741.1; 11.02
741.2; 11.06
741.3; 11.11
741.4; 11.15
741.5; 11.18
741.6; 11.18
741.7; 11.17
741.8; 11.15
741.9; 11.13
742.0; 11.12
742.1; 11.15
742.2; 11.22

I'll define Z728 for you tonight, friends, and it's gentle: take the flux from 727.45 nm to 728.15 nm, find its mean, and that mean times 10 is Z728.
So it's 106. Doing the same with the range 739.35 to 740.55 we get 111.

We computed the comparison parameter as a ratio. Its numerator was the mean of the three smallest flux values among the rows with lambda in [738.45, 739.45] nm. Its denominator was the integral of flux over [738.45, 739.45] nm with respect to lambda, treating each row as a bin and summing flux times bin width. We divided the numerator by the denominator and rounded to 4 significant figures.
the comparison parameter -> 0.9923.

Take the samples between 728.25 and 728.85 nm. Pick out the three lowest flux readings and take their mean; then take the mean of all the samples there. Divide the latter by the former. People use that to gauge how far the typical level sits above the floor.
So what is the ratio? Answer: 1.00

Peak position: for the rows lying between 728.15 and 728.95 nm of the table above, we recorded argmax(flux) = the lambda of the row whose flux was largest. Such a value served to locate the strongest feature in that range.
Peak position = 728.2 nm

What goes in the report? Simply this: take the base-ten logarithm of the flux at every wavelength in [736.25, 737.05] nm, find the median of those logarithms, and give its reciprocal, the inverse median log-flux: 0.968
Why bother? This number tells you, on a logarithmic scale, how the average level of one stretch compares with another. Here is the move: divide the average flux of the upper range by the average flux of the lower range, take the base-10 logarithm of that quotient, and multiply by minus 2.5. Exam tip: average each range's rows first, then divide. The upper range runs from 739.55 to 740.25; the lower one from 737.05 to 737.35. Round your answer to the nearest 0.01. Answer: -0.05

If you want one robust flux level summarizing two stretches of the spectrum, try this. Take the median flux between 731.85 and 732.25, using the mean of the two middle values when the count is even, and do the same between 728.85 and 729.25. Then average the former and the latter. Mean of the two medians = 10.5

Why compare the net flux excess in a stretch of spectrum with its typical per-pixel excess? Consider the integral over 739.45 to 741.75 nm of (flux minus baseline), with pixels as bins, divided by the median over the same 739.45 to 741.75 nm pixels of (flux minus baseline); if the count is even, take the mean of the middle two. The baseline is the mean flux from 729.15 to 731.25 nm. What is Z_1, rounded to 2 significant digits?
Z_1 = 2.3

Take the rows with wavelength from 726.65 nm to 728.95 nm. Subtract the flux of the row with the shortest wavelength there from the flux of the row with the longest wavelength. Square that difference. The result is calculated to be 0.18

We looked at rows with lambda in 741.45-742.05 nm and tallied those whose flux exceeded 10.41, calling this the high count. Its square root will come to 2.4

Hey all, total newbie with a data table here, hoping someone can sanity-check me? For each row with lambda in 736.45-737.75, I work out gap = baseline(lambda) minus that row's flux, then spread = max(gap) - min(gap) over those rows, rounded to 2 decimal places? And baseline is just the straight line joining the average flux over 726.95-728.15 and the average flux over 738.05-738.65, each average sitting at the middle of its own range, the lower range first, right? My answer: 0.26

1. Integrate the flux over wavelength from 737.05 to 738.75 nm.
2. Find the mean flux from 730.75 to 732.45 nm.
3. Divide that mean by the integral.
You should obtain 0.587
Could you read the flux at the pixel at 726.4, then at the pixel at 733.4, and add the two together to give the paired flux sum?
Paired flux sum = 20.5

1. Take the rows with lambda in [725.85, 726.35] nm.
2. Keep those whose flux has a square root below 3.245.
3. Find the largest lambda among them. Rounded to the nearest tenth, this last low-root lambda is 726.3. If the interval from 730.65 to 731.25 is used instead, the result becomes 731.2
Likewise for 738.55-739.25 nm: 739.2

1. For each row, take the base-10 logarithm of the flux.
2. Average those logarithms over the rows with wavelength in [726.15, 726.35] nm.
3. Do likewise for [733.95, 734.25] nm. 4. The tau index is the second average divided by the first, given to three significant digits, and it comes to 1.01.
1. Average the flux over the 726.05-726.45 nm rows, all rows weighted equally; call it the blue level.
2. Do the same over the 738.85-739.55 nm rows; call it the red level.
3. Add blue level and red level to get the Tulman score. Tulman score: 20.5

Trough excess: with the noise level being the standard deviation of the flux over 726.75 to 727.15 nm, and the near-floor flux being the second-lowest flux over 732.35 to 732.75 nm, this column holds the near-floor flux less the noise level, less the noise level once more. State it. 10.1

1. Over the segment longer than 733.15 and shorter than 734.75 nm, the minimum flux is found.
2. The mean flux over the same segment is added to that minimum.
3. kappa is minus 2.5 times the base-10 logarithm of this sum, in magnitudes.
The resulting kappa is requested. -3.270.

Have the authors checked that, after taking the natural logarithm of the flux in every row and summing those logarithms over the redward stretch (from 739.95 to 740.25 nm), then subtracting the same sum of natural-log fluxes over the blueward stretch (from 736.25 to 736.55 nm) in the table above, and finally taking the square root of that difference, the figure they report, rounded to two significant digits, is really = 0.30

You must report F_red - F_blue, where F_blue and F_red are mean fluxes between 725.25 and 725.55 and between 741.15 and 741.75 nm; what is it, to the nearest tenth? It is 1.7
